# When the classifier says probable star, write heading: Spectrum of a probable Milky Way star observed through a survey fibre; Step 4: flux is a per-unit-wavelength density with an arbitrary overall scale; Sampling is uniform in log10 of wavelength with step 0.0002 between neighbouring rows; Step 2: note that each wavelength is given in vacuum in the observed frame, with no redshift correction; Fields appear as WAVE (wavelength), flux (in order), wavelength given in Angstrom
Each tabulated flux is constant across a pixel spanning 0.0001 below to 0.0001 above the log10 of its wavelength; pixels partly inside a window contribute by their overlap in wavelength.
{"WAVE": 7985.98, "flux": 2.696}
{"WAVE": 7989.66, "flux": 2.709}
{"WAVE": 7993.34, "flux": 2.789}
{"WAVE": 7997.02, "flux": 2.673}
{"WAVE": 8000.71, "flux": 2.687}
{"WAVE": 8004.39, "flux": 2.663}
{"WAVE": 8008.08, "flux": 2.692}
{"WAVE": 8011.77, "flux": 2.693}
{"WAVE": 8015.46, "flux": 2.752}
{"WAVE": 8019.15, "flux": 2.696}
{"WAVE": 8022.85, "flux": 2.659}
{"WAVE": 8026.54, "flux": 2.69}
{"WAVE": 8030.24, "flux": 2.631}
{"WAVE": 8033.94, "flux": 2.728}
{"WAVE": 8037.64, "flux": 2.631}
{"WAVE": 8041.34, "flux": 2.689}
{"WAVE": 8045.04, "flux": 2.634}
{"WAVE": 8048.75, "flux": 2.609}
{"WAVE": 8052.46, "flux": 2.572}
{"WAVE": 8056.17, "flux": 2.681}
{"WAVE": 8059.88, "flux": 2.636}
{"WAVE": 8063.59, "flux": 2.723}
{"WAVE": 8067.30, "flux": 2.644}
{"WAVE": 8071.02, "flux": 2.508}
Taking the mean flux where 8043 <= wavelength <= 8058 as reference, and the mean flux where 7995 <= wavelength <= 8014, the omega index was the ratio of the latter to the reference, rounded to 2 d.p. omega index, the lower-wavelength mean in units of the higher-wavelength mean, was 1.02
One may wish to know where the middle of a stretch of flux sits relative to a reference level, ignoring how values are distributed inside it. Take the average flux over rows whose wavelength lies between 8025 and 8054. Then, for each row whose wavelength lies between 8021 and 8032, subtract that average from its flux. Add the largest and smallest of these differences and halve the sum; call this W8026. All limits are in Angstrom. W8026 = 0.012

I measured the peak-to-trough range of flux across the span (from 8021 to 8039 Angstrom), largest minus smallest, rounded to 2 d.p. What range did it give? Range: 0.10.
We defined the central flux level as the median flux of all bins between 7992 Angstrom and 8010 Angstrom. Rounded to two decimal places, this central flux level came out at 2.69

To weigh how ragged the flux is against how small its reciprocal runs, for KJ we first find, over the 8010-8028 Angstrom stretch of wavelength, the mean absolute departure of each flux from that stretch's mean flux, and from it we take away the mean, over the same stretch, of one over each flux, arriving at -0.349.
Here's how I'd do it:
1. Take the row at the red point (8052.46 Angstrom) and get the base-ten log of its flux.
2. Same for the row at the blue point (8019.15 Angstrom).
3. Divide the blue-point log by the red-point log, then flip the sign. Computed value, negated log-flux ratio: -1.050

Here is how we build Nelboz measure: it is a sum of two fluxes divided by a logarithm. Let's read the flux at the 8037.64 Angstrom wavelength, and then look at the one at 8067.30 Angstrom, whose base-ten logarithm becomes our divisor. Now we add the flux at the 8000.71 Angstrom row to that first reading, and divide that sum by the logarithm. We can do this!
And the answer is 12.6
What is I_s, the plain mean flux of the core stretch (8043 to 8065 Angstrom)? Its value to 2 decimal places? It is 2.64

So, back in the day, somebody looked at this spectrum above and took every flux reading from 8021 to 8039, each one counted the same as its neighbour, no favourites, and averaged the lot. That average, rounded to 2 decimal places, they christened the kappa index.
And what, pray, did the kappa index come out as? 2.67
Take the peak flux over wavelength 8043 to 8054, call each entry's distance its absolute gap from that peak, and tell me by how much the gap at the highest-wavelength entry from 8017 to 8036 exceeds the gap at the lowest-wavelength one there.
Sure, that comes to 0.0320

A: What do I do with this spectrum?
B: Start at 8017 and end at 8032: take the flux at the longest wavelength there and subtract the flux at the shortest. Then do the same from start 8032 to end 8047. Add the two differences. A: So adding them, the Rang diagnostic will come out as -0.16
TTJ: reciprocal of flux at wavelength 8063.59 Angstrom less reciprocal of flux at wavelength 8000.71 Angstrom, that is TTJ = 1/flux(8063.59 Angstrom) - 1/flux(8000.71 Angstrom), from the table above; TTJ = -0.005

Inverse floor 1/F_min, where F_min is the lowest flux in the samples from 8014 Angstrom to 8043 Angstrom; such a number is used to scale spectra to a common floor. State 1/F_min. 0.380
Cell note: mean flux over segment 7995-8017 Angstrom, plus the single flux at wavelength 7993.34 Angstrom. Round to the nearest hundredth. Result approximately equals 5.48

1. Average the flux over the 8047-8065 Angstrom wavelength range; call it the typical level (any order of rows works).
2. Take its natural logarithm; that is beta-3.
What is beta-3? 0.972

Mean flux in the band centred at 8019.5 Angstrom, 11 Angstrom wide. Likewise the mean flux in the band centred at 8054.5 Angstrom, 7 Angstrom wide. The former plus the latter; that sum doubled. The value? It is 10.7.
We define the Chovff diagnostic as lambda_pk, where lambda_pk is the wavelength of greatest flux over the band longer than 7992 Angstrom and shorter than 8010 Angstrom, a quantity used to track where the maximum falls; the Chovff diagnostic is 7993.34 Angstrom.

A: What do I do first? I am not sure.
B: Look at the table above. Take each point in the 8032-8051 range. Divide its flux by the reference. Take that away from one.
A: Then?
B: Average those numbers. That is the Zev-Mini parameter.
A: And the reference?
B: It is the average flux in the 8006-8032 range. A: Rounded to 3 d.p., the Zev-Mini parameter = 0.011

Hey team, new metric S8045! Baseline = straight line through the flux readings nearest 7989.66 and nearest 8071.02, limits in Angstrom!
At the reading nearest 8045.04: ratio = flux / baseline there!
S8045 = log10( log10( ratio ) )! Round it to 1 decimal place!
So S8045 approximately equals -2.0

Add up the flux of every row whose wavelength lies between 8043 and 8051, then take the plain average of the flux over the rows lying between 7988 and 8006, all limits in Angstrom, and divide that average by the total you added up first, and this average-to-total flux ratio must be 0.52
